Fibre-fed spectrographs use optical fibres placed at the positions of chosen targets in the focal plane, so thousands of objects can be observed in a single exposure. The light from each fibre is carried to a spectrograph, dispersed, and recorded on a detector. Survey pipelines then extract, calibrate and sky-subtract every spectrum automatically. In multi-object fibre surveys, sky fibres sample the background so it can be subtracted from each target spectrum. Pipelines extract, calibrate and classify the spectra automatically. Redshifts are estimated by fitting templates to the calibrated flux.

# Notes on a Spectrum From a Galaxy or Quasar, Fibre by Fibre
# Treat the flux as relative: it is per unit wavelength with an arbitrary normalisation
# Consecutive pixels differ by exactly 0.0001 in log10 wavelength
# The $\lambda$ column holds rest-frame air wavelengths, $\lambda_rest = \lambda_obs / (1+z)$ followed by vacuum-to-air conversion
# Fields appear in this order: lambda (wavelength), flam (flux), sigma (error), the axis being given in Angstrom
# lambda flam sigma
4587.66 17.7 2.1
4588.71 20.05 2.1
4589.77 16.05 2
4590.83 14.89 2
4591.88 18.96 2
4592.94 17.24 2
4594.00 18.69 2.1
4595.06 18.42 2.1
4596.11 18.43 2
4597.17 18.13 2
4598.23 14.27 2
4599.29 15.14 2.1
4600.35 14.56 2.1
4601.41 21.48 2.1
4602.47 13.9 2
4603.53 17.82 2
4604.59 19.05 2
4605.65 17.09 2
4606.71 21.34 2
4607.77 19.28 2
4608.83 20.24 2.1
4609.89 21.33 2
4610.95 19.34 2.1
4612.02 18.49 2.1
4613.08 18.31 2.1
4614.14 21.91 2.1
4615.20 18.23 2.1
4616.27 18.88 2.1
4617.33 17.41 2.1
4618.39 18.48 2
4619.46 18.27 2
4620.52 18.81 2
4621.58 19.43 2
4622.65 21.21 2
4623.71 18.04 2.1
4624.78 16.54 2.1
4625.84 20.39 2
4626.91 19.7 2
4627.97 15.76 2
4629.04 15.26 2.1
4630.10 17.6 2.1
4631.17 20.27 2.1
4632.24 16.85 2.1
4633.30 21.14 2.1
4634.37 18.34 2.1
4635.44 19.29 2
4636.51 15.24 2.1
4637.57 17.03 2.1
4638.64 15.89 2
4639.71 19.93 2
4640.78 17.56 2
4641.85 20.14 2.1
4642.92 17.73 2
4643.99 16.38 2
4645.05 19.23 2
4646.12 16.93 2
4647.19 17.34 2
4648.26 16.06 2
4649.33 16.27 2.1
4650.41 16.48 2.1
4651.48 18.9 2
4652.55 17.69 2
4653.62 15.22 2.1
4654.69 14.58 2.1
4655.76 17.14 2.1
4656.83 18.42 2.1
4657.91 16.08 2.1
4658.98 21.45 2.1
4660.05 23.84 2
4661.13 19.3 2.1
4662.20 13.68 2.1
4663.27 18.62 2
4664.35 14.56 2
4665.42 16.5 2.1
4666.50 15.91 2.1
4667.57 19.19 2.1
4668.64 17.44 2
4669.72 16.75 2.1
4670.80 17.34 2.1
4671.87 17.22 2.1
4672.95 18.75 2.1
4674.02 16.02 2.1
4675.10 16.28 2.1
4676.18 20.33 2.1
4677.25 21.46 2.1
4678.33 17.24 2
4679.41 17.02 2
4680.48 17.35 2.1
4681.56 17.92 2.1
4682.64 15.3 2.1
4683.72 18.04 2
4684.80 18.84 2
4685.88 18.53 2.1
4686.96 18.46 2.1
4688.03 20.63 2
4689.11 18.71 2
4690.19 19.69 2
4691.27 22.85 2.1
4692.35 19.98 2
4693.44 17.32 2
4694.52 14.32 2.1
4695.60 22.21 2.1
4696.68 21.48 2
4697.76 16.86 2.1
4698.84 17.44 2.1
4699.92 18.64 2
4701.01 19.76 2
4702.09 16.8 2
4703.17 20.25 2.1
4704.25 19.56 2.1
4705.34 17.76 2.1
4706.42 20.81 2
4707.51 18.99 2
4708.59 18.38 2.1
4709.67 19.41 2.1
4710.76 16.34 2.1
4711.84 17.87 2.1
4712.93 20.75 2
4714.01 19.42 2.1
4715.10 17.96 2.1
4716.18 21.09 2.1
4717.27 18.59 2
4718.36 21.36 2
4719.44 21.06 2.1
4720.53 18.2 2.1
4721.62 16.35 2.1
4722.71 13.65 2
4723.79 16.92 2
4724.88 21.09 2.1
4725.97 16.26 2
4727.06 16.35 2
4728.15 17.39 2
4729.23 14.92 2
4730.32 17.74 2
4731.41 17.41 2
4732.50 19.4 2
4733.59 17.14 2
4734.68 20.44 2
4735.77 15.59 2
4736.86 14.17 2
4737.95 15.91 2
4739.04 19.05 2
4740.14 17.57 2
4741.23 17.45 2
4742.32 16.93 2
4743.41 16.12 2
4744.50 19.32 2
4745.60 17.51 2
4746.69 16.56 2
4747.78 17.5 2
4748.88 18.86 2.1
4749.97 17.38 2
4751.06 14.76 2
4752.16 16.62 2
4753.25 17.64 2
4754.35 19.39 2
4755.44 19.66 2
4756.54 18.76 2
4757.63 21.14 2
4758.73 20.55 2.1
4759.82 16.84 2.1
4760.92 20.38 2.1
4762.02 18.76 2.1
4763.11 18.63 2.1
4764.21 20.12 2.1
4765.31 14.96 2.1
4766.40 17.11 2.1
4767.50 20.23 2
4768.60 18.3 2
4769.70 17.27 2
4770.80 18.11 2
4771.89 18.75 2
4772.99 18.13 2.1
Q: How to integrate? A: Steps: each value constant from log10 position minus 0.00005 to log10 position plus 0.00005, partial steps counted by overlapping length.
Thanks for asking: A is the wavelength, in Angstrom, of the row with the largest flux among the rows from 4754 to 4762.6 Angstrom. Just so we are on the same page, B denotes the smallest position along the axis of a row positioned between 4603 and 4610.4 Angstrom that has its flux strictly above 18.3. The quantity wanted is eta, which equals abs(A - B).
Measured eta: 153.0 Angstrom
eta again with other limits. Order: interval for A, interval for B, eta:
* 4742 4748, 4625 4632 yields 118.7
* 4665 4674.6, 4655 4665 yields 10.7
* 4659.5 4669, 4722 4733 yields 64.8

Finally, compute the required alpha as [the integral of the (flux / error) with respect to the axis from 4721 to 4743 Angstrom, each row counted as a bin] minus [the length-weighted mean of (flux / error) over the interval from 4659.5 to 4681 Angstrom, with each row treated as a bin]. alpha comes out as 178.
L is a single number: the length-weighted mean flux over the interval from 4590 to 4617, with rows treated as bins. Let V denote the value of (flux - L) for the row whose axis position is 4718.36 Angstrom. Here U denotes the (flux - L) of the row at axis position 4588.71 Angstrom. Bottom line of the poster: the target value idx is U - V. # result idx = -1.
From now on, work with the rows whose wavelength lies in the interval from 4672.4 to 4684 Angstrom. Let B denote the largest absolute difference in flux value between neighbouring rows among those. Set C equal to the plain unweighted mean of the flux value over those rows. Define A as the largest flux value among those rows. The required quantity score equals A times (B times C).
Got 1611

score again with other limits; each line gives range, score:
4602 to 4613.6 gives 1700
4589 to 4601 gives 1296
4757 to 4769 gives 2053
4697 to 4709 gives 1340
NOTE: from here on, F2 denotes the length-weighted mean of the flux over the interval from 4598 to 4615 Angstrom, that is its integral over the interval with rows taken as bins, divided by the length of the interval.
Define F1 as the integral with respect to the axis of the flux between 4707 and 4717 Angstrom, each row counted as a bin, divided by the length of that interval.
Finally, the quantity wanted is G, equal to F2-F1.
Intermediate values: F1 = 18.9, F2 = 18.4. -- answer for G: -0.5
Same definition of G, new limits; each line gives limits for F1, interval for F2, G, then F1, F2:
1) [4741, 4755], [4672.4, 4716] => 1.3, 17.4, 18.7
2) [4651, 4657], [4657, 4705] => 1.4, 16.9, 18.3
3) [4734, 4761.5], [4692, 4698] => 0.9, 17.8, 18.7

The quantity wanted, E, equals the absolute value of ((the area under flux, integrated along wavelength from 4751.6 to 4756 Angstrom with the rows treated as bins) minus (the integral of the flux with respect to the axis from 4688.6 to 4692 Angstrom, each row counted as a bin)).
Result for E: 11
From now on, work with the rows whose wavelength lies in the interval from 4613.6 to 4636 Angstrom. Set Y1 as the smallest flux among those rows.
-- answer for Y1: 15.26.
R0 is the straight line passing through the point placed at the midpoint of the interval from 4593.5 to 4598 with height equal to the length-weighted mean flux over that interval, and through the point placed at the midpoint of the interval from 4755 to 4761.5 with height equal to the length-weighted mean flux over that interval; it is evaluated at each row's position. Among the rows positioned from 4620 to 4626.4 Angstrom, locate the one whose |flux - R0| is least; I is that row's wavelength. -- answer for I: 4623.71 Angstrom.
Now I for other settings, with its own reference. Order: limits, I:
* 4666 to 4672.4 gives 4667.57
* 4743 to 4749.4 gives 4744.50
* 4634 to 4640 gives 4634.37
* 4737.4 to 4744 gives 4739.04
